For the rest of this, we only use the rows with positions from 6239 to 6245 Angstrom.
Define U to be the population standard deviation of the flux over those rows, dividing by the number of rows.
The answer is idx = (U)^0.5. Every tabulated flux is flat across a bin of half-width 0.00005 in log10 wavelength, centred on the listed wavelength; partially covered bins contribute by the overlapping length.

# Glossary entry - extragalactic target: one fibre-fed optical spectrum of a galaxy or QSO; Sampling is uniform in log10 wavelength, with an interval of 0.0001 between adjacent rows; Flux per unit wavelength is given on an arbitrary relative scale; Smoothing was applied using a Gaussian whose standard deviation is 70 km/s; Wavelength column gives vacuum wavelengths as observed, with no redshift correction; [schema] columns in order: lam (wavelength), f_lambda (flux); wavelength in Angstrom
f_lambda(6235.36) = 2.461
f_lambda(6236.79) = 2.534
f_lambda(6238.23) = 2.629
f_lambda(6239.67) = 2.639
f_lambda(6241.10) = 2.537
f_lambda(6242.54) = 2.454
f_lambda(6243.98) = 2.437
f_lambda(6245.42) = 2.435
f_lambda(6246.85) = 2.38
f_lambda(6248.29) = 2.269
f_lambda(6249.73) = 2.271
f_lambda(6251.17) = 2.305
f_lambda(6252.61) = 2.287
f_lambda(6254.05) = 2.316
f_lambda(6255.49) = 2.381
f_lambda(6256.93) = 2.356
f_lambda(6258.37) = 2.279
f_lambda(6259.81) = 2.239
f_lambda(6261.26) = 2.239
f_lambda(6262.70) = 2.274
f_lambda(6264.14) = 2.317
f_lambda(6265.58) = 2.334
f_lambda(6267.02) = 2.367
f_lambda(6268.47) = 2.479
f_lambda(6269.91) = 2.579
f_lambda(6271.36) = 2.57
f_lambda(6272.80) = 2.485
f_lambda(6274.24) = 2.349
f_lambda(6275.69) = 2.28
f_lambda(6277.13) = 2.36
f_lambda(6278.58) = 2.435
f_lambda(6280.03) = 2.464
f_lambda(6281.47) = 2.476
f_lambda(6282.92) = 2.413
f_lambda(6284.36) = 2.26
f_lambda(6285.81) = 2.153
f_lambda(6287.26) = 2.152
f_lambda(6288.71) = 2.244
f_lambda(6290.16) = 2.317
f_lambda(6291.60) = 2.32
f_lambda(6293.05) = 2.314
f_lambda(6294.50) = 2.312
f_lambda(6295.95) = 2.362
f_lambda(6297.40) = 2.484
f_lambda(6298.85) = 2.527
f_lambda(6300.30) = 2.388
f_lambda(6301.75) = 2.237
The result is 0.283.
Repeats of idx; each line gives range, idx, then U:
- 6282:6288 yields 0.327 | 0.107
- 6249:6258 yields 0.195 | 0.038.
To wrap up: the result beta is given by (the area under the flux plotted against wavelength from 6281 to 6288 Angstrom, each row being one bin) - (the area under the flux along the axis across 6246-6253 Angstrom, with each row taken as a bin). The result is -0.2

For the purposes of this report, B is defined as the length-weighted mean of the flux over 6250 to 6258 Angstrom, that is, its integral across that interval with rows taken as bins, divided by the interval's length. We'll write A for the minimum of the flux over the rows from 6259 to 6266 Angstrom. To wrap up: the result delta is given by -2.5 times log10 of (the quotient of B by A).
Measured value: -0.04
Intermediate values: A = 2.239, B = 2.32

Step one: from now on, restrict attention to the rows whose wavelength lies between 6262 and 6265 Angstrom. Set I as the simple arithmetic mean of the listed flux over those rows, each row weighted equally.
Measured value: 2.30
